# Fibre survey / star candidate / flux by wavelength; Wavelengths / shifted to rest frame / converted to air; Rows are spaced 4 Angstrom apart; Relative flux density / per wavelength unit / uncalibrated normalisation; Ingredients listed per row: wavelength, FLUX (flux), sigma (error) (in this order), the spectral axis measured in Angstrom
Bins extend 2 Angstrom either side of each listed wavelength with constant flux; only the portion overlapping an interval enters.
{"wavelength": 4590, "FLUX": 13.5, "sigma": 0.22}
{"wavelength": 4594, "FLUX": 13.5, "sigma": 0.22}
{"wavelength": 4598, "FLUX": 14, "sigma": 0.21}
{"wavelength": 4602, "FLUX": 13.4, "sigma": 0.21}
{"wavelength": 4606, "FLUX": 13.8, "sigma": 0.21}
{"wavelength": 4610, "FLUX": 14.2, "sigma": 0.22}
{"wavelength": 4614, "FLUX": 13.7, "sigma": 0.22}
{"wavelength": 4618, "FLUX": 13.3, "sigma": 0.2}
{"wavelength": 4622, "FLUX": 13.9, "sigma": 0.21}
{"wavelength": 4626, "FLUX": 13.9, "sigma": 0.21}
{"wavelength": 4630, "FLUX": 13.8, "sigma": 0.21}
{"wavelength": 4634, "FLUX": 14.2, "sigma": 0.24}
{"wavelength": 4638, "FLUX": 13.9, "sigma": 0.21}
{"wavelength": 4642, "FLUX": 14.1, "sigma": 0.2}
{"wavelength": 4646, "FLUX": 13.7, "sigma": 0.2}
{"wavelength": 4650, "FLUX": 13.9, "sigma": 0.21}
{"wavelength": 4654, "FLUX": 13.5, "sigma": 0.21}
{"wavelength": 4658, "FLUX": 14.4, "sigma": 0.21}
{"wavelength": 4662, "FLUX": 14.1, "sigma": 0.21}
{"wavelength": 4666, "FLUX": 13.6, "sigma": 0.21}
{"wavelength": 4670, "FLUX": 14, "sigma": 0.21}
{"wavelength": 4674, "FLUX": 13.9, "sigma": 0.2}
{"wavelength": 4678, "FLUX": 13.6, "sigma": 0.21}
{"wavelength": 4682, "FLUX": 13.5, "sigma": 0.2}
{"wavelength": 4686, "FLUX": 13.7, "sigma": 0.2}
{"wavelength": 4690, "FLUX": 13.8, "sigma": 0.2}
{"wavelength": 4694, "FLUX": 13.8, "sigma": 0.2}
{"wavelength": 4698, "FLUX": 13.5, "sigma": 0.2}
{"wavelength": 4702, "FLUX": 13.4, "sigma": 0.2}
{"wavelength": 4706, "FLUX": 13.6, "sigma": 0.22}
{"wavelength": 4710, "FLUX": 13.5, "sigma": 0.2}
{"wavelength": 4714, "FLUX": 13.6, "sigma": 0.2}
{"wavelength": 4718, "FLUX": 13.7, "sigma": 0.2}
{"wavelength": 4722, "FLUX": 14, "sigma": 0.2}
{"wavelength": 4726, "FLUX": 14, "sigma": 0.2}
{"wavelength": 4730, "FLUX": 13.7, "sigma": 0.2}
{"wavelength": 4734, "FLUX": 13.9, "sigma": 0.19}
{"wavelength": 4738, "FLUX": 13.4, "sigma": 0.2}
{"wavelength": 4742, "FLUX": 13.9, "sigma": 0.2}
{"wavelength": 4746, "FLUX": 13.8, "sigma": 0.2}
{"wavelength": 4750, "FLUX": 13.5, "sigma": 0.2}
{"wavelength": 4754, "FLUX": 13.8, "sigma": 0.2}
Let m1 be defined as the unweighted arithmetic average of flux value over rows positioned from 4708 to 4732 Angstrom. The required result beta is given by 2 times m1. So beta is 27.5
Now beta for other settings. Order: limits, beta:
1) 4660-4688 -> 27.5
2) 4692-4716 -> 27.1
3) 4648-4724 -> 27.5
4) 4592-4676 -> 27.7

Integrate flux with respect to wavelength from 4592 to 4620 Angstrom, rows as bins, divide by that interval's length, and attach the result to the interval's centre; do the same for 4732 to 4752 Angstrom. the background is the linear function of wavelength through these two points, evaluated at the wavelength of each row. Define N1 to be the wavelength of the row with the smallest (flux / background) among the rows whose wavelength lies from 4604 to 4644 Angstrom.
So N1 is 4618 Angstrom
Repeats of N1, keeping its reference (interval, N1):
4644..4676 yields 4654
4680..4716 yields 4702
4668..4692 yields 4682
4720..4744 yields 4738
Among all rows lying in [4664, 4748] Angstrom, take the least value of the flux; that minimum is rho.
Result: 13.4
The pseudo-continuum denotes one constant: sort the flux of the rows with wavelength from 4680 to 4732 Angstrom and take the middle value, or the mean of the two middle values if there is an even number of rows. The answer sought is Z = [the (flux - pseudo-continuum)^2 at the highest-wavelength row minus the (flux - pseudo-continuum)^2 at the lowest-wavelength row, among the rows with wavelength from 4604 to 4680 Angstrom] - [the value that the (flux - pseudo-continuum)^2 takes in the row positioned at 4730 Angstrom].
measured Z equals 0.00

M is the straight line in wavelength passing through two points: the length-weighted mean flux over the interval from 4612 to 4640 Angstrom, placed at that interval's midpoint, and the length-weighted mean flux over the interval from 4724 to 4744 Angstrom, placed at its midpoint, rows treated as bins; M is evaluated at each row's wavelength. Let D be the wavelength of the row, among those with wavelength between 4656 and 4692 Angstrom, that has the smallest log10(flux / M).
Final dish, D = 4682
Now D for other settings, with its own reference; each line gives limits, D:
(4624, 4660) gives 4654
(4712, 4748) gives 4738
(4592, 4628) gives 4618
